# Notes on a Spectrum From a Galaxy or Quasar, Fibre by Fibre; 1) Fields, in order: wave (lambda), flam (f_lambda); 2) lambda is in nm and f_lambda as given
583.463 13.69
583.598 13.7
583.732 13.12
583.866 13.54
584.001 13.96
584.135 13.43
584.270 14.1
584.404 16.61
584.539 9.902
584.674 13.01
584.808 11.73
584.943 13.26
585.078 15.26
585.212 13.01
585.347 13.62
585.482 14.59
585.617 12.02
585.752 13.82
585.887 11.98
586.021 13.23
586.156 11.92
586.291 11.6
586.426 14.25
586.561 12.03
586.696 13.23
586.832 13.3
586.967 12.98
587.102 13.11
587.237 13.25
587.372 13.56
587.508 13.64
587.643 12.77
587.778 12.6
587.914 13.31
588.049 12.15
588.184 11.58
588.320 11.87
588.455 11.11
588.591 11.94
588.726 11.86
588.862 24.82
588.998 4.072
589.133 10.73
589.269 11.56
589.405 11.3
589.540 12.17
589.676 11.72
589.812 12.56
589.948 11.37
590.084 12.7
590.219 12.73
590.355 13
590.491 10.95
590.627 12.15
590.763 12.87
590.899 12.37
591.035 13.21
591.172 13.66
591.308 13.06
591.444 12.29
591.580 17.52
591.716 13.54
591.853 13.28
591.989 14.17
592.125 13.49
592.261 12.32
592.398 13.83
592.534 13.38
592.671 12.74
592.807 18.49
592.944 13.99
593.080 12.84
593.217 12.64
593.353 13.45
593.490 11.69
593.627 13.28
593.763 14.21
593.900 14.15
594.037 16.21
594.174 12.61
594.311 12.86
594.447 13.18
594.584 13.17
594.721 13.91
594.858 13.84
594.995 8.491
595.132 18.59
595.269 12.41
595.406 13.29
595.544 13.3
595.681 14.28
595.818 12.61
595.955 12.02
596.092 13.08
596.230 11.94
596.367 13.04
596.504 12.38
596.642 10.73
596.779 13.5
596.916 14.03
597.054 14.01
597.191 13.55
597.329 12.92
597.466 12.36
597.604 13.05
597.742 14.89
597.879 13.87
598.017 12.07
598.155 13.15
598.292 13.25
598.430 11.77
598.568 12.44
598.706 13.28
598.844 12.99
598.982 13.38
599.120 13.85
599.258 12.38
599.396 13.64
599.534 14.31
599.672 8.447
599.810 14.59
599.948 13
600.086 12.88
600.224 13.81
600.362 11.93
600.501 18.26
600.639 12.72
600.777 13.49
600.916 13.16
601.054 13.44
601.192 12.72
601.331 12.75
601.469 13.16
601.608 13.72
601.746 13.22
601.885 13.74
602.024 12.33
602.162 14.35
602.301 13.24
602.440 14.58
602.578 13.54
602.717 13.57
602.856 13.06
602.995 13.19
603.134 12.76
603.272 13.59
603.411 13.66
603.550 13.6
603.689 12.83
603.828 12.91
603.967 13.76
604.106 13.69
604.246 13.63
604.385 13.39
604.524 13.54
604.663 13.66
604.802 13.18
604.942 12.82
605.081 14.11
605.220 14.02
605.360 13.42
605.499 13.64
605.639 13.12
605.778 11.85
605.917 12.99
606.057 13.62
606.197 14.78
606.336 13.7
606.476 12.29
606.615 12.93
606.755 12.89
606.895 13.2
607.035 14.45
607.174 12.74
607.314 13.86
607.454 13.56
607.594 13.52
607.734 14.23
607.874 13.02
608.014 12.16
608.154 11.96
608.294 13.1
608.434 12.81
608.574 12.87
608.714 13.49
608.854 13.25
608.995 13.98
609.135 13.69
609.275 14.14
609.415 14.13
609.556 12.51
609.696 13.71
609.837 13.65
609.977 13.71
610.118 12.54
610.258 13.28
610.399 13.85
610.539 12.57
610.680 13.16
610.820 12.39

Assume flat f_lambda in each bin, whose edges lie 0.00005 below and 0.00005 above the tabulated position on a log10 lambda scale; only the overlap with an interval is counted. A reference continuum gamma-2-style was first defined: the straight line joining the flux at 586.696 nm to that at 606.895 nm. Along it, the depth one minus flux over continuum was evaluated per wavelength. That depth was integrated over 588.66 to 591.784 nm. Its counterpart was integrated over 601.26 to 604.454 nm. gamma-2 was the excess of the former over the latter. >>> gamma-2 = 0.17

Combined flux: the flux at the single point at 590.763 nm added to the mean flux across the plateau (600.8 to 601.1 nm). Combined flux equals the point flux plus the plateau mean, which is 26.2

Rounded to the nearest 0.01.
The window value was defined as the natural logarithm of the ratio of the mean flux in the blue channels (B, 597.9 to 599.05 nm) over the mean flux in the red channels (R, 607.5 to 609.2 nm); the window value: -0.03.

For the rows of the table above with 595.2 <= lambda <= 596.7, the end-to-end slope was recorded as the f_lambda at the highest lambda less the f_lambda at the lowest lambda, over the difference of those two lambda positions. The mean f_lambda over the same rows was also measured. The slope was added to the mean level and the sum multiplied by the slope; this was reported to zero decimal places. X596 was -14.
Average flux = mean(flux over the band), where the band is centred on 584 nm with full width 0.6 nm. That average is 13.63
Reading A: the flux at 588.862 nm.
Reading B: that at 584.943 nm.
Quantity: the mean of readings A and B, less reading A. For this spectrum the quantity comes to -5.8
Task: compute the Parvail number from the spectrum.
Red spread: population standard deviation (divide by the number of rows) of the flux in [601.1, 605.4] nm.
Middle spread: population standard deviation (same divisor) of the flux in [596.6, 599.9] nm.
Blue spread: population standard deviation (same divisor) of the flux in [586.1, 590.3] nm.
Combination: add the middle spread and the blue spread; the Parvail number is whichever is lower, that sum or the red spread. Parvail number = 0.50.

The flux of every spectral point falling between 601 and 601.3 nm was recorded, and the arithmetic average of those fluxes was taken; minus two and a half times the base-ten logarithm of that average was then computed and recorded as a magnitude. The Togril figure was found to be -2.79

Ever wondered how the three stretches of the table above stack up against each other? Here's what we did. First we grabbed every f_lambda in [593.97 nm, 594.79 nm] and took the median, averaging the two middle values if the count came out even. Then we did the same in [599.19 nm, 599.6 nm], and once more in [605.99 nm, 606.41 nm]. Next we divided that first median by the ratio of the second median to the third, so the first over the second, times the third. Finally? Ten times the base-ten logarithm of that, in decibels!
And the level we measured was 11.2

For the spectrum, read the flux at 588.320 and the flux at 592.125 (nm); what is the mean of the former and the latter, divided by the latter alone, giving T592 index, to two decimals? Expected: 0.94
